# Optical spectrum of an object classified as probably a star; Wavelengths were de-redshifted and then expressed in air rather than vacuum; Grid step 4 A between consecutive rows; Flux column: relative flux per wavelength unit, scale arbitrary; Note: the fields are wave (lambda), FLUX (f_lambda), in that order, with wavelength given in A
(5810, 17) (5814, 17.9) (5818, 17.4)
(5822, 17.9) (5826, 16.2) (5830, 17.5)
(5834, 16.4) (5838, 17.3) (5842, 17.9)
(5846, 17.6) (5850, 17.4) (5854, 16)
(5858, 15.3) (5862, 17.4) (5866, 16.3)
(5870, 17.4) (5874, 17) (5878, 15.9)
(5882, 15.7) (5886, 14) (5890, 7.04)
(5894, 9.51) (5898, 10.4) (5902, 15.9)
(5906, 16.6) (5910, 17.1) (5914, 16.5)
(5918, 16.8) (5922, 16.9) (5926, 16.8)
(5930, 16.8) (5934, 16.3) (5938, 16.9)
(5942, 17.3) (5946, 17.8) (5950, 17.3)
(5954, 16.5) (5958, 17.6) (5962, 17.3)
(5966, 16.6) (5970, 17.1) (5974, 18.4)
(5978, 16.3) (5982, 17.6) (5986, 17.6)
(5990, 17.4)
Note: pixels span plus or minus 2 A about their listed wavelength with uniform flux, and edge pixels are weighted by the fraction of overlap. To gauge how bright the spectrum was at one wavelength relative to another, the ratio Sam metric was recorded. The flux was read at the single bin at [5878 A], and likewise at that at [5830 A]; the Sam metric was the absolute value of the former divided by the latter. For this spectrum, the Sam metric 0.91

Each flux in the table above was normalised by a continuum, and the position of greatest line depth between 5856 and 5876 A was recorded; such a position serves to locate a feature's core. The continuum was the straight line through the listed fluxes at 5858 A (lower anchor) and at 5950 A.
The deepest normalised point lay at 5858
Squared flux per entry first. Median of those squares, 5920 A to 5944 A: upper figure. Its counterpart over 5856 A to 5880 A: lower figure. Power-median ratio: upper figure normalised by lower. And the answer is 1.0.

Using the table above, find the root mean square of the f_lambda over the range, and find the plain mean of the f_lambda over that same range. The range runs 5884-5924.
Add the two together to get 29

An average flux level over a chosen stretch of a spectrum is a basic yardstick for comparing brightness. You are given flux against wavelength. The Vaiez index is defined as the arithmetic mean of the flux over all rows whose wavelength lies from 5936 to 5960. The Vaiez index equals 17.2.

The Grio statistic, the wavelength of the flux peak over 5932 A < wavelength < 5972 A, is 5946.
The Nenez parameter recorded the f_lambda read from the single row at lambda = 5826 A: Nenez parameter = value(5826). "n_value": 16.2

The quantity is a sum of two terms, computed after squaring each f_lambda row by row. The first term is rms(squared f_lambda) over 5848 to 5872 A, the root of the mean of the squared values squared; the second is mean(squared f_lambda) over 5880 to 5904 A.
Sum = 436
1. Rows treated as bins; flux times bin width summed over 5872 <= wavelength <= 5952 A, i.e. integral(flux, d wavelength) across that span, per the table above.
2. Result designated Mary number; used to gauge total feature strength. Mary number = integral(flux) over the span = 1234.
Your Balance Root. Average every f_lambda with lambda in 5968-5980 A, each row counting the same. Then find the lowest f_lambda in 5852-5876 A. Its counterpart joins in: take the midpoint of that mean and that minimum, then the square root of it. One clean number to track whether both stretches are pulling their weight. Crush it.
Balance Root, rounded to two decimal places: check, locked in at 4.04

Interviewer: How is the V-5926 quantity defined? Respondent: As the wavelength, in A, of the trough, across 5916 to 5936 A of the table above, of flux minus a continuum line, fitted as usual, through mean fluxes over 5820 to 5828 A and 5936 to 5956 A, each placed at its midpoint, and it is 5934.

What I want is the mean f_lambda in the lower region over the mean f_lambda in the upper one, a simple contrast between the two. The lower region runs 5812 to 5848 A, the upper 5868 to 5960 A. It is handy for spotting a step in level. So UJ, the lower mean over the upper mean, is 1.11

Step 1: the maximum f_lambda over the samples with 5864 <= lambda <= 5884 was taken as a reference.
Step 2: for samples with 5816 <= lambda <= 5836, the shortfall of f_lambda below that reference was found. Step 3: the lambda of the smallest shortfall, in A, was 5822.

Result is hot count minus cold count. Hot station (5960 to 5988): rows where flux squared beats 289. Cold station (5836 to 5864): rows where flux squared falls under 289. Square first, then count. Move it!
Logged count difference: 3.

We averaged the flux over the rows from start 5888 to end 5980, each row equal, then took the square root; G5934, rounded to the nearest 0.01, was 3.99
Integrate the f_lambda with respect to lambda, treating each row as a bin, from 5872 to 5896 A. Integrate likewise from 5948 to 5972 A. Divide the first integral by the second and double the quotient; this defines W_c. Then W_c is 1.5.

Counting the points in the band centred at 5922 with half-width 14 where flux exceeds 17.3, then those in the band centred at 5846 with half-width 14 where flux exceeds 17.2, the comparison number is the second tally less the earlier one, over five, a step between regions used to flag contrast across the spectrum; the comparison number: 0.8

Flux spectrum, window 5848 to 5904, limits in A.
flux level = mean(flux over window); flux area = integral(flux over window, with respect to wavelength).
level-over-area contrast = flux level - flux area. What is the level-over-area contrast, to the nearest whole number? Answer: -806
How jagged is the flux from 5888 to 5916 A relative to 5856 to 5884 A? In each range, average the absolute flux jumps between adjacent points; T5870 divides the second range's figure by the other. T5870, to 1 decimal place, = 1.8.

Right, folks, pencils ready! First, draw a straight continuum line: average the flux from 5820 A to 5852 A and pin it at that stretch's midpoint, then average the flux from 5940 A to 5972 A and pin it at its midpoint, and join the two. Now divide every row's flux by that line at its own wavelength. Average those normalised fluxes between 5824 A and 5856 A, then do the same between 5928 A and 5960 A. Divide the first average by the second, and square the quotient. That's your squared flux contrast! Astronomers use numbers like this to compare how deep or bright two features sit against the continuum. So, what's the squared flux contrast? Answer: 0.99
